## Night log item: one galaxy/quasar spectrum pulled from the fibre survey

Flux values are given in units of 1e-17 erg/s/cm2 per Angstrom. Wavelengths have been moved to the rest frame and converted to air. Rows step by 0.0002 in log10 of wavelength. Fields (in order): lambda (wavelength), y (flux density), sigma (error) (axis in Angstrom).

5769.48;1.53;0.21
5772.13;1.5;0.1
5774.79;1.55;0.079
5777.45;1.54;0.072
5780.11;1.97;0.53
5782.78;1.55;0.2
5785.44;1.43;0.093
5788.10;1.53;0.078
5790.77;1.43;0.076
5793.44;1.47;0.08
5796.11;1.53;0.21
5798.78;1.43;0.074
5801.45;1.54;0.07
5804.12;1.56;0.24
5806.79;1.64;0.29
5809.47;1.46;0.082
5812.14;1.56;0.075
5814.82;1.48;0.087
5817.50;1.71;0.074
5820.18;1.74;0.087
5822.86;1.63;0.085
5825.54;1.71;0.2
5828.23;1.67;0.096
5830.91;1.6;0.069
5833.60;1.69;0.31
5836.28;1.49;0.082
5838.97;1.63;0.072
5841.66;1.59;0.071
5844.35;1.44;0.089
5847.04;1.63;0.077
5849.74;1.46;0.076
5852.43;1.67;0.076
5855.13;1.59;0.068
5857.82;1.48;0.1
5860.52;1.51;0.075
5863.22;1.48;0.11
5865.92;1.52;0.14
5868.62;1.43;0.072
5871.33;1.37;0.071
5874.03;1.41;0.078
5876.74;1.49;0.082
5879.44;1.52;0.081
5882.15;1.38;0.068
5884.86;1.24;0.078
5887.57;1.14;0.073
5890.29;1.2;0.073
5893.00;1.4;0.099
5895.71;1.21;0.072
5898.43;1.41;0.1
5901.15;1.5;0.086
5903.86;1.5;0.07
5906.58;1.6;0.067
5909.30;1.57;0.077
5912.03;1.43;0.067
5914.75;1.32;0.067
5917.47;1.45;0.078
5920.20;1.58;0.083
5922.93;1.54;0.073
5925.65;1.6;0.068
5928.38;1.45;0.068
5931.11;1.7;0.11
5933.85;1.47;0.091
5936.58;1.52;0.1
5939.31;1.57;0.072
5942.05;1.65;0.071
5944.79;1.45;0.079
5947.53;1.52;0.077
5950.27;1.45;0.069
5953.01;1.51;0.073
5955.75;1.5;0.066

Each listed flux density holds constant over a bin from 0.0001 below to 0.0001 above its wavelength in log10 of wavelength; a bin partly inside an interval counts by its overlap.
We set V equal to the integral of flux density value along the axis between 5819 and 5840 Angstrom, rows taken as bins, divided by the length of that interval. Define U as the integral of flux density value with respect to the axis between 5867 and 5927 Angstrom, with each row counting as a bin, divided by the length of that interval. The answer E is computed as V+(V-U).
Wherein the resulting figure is 1.87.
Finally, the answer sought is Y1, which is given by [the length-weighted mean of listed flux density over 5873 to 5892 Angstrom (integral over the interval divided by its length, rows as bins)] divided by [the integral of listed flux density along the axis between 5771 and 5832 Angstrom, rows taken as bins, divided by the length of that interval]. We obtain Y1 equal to 0.85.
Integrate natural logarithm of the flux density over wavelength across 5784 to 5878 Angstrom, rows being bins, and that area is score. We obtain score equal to 41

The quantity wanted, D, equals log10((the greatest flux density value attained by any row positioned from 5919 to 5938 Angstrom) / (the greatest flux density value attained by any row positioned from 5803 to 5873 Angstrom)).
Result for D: -0.01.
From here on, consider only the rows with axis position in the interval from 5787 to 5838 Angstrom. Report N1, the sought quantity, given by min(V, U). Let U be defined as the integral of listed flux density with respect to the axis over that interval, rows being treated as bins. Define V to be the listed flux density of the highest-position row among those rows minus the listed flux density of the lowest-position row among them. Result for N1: 0.0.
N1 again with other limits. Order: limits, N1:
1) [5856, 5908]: 0.1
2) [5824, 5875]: -0.3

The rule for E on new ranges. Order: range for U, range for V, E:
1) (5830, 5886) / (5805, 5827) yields 1.72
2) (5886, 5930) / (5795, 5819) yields 1.66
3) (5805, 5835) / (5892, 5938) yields 1.35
